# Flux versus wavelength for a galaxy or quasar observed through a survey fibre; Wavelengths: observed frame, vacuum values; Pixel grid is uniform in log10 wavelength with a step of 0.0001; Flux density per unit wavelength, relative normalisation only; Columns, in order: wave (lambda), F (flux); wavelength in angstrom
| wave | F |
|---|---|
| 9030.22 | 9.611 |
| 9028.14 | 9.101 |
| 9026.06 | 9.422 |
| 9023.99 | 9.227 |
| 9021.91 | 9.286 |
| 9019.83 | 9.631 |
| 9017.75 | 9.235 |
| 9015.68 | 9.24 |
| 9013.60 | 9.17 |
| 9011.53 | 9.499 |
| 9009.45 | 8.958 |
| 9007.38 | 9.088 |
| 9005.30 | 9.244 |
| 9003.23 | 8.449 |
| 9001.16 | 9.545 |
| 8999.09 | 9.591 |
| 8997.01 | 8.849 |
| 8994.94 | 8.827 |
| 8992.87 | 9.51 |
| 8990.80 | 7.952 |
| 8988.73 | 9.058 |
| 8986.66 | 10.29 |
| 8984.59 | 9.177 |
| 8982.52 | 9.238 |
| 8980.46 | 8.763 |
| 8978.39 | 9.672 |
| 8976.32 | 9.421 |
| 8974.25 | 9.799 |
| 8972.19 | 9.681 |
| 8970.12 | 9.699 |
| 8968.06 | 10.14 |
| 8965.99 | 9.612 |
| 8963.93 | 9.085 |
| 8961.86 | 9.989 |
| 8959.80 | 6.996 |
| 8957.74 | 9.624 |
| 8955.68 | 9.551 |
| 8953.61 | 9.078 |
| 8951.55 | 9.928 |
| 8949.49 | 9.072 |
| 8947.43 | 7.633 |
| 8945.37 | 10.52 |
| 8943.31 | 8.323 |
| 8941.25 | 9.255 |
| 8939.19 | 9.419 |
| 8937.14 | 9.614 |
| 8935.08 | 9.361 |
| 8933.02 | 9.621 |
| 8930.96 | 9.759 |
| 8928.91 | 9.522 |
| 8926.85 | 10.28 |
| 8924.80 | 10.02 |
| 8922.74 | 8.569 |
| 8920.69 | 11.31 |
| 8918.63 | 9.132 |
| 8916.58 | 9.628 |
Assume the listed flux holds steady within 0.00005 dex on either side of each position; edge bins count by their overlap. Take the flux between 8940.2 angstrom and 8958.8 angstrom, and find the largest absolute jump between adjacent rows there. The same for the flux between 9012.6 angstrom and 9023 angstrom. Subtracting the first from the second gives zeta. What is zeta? -2.5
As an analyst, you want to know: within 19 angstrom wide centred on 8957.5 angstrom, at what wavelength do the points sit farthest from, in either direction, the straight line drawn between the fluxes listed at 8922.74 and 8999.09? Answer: 8959.80 angstrom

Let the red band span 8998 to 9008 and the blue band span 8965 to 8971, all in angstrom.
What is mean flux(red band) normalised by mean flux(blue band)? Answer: 0.935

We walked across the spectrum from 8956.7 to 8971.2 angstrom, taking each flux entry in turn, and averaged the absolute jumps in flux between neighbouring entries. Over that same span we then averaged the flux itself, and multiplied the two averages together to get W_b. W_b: 12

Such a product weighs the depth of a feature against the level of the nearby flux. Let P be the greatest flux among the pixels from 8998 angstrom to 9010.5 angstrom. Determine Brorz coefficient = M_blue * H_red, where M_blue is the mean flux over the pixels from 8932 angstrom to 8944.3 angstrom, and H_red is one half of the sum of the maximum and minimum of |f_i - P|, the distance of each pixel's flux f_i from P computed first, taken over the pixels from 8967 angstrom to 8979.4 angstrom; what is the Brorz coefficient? 2.9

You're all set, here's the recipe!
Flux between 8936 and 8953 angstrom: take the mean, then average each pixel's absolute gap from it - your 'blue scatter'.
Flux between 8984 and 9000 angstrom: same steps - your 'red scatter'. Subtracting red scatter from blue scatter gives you 0.17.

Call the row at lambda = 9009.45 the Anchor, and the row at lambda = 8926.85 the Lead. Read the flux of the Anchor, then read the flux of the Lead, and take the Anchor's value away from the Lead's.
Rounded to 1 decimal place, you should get 1.3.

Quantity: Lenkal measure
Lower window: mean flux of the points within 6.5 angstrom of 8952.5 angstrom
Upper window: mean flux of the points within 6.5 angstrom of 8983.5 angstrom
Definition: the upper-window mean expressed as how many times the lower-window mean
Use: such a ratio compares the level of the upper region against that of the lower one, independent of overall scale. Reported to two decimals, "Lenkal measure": 1.02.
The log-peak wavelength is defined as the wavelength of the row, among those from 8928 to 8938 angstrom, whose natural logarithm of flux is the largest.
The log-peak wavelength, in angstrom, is 8930.96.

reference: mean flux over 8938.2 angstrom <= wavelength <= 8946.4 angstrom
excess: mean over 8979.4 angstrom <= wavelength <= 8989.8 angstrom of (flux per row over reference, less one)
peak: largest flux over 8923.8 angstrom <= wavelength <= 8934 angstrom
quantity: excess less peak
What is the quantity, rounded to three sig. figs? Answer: -10.3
